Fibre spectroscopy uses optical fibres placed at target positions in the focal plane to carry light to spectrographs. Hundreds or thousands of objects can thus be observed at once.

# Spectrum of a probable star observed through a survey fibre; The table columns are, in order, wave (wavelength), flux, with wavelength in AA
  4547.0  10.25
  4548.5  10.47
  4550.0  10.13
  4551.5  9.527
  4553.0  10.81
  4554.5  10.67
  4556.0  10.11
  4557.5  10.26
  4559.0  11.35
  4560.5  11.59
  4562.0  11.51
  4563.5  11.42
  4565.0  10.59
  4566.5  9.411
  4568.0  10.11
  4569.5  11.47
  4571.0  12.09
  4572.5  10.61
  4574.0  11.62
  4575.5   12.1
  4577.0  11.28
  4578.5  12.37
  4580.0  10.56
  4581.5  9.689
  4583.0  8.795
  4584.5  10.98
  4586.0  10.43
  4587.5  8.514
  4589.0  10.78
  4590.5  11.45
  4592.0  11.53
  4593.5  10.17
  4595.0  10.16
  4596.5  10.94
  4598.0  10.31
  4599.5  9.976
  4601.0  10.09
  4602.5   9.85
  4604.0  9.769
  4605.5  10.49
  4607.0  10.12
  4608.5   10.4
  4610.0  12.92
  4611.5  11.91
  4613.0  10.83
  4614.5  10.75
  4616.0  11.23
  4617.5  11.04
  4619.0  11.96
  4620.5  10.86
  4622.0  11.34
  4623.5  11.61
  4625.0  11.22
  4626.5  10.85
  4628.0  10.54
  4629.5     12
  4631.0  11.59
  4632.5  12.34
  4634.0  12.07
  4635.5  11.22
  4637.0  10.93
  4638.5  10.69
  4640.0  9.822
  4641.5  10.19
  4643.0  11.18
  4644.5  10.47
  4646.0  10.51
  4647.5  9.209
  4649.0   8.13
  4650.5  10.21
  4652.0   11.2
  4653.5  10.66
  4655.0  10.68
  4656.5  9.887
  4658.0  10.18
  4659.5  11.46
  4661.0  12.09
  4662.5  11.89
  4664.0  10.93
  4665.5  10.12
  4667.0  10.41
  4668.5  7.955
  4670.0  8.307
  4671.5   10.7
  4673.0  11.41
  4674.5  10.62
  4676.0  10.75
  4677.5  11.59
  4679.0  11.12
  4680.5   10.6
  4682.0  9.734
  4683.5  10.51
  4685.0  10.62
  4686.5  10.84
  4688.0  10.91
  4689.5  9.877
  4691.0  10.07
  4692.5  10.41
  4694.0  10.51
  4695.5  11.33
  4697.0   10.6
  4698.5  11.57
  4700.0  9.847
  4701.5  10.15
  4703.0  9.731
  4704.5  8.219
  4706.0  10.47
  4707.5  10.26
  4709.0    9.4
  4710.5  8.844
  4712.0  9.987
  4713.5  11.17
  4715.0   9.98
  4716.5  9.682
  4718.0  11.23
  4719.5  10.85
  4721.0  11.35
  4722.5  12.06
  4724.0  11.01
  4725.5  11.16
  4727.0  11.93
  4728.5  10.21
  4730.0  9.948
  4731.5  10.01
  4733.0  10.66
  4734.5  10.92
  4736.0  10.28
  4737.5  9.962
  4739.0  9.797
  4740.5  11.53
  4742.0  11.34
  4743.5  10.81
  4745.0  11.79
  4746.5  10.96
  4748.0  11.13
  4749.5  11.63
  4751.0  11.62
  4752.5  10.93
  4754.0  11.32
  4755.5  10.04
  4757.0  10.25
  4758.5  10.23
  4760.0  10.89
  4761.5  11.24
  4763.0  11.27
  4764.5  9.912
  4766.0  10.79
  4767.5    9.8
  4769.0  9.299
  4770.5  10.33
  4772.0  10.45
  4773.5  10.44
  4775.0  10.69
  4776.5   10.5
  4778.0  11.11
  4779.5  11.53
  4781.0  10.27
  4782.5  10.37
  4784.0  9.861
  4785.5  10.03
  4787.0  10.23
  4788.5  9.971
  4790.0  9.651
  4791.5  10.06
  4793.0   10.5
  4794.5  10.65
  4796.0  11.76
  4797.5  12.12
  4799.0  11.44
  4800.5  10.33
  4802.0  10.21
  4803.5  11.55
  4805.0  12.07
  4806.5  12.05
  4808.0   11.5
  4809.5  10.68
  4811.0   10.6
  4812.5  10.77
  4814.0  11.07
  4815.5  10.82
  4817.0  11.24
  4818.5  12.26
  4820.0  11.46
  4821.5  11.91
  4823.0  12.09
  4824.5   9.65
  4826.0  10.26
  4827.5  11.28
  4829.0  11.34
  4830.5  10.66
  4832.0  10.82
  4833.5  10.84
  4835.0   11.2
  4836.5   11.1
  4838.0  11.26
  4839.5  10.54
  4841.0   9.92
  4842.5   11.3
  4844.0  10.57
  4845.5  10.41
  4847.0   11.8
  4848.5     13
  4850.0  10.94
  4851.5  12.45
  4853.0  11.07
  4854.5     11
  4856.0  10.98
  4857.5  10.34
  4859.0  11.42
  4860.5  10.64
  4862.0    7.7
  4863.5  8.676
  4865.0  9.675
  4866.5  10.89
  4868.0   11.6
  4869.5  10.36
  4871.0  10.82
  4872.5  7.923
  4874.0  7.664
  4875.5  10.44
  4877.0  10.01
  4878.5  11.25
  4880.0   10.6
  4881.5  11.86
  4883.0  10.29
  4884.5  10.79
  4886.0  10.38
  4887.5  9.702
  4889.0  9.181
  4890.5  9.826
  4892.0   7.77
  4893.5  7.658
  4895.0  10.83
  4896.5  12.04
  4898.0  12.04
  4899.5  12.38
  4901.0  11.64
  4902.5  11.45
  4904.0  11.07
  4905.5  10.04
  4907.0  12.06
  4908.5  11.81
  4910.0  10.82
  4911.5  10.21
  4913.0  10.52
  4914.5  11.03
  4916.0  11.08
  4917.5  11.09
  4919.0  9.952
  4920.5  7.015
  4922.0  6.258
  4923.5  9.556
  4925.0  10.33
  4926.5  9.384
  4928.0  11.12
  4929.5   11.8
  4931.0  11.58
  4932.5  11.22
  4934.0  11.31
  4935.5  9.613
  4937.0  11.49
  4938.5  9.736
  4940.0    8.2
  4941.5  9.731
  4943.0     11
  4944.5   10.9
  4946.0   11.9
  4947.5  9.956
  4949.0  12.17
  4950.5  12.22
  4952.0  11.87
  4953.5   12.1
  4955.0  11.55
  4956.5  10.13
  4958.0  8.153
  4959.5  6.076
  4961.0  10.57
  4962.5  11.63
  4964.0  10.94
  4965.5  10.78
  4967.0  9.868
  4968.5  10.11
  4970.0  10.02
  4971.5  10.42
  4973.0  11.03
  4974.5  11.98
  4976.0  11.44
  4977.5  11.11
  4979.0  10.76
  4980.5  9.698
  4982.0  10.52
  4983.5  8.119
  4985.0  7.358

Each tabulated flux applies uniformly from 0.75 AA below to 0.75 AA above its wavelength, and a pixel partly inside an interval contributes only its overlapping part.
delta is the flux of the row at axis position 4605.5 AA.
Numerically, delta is 10.49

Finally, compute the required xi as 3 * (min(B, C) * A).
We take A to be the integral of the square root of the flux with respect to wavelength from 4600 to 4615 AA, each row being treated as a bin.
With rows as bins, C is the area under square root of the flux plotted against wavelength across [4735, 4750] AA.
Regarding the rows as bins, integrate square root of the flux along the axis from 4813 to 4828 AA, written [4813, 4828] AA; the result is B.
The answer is 7283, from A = 49.0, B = 50.2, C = 49.5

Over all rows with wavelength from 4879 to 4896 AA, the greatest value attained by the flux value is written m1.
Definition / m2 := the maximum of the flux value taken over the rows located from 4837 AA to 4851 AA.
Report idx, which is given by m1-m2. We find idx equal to -1.1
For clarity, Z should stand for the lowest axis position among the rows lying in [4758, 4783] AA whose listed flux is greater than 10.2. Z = 4758.5 AA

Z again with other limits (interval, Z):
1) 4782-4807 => 4782.5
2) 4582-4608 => 4584.5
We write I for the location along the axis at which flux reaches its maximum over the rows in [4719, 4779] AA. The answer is 4722.5 AA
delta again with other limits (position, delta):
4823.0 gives 12.09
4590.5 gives 11.45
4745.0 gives 11.79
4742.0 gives 11.34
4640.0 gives 9.822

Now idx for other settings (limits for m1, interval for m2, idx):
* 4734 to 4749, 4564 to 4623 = -1.1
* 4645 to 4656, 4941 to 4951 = -1.0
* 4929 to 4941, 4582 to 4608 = 0.3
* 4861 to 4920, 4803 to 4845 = 0.1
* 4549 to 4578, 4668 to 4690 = 0.5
